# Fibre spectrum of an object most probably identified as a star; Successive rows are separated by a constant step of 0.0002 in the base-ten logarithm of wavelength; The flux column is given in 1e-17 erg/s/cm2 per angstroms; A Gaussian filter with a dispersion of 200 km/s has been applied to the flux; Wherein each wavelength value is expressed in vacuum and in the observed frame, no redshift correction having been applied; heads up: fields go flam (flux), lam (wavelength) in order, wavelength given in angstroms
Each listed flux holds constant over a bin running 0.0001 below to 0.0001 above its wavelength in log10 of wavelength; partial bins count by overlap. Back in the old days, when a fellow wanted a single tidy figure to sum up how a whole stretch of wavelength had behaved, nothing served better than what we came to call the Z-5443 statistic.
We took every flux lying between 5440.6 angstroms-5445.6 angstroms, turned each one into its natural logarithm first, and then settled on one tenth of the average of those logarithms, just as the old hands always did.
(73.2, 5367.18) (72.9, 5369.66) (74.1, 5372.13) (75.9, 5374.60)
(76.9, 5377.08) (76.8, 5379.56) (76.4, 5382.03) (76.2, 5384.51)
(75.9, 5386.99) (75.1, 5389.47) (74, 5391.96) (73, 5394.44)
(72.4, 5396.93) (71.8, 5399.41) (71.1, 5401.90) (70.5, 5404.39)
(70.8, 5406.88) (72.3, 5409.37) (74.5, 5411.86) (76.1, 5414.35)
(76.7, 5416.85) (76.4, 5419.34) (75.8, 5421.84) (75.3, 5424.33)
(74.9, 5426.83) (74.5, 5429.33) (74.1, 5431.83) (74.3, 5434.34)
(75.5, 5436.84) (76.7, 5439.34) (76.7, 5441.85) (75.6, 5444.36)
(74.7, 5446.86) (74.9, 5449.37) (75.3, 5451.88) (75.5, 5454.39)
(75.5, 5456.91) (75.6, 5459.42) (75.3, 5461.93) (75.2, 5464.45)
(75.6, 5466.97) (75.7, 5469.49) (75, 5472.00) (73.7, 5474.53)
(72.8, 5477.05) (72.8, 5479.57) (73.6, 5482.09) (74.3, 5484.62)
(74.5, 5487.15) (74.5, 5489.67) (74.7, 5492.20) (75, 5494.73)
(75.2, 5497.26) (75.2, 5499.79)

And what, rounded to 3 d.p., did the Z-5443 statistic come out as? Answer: 0.433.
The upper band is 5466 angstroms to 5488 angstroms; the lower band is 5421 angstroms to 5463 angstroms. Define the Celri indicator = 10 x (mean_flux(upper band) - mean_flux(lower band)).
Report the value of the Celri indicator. -11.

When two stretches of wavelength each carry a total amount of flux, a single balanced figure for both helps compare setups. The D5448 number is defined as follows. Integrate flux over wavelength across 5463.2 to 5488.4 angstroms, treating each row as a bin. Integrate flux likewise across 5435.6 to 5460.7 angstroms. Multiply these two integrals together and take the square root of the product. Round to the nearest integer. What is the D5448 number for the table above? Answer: 1885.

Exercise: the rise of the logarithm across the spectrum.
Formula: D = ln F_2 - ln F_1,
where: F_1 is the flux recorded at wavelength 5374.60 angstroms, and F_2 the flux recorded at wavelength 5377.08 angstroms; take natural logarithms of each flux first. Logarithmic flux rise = 0.013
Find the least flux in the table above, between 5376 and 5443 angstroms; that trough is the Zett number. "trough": 70.5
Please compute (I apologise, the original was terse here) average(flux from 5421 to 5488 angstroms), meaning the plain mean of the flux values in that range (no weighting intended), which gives 74.9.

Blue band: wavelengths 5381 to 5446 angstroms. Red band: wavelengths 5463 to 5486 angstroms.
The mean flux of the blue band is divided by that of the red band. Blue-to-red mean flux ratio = 1.00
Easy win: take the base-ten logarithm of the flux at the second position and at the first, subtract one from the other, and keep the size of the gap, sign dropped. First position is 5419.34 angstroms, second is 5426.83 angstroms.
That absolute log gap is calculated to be 0.0086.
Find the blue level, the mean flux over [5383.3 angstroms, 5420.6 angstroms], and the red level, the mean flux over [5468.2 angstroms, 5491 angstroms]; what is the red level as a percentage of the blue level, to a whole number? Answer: 100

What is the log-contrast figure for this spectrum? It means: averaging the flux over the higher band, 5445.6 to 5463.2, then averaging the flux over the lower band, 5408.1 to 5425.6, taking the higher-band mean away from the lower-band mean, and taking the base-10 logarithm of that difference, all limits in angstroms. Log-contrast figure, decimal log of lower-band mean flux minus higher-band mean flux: -1.4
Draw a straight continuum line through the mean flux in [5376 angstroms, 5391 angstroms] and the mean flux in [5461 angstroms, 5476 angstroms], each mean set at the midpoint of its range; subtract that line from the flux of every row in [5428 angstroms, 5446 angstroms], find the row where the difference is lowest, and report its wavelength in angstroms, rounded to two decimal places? 5431.83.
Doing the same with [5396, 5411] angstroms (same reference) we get 5404.39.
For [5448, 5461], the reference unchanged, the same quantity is 5449.37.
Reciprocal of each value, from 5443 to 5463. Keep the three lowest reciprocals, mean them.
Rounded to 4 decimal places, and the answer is 0.0132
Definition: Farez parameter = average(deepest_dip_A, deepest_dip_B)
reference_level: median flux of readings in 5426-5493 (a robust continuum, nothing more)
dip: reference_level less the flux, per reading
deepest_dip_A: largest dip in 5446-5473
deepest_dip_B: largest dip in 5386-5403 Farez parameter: 2.0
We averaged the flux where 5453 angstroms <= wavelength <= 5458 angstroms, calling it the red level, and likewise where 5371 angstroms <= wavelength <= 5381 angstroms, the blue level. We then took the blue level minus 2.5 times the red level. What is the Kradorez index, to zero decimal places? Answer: -113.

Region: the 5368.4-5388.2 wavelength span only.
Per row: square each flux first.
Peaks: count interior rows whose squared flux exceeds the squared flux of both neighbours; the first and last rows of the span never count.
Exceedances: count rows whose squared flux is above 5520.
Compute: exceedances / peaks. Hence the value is 6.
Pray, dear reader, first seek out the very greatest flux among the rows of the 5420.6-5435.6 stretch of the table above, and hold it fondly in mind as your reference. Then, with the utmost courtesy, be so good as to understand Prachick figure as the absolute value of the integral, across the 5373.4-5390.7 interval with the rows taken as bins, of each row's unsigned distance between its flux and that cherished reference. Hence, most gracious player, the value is 10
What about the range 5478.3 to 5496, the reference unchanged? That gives 28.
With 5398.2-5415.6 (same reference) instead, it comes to 60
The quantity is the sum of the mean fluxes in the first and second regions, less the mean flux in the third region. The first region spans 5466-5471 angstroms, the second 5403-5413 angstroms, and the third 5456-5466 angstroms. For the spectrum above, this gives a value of 72.3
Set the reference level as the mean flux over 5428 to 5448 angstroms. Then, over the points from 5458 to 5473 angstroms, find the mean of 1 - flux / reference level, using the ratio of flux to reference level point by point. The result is -0.002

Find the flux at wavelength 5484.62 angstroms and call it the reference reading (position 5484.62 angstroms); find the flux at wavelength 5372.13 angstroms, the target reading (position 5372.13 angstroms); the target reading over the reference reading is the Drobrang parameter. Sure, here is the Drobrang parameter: 1.00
